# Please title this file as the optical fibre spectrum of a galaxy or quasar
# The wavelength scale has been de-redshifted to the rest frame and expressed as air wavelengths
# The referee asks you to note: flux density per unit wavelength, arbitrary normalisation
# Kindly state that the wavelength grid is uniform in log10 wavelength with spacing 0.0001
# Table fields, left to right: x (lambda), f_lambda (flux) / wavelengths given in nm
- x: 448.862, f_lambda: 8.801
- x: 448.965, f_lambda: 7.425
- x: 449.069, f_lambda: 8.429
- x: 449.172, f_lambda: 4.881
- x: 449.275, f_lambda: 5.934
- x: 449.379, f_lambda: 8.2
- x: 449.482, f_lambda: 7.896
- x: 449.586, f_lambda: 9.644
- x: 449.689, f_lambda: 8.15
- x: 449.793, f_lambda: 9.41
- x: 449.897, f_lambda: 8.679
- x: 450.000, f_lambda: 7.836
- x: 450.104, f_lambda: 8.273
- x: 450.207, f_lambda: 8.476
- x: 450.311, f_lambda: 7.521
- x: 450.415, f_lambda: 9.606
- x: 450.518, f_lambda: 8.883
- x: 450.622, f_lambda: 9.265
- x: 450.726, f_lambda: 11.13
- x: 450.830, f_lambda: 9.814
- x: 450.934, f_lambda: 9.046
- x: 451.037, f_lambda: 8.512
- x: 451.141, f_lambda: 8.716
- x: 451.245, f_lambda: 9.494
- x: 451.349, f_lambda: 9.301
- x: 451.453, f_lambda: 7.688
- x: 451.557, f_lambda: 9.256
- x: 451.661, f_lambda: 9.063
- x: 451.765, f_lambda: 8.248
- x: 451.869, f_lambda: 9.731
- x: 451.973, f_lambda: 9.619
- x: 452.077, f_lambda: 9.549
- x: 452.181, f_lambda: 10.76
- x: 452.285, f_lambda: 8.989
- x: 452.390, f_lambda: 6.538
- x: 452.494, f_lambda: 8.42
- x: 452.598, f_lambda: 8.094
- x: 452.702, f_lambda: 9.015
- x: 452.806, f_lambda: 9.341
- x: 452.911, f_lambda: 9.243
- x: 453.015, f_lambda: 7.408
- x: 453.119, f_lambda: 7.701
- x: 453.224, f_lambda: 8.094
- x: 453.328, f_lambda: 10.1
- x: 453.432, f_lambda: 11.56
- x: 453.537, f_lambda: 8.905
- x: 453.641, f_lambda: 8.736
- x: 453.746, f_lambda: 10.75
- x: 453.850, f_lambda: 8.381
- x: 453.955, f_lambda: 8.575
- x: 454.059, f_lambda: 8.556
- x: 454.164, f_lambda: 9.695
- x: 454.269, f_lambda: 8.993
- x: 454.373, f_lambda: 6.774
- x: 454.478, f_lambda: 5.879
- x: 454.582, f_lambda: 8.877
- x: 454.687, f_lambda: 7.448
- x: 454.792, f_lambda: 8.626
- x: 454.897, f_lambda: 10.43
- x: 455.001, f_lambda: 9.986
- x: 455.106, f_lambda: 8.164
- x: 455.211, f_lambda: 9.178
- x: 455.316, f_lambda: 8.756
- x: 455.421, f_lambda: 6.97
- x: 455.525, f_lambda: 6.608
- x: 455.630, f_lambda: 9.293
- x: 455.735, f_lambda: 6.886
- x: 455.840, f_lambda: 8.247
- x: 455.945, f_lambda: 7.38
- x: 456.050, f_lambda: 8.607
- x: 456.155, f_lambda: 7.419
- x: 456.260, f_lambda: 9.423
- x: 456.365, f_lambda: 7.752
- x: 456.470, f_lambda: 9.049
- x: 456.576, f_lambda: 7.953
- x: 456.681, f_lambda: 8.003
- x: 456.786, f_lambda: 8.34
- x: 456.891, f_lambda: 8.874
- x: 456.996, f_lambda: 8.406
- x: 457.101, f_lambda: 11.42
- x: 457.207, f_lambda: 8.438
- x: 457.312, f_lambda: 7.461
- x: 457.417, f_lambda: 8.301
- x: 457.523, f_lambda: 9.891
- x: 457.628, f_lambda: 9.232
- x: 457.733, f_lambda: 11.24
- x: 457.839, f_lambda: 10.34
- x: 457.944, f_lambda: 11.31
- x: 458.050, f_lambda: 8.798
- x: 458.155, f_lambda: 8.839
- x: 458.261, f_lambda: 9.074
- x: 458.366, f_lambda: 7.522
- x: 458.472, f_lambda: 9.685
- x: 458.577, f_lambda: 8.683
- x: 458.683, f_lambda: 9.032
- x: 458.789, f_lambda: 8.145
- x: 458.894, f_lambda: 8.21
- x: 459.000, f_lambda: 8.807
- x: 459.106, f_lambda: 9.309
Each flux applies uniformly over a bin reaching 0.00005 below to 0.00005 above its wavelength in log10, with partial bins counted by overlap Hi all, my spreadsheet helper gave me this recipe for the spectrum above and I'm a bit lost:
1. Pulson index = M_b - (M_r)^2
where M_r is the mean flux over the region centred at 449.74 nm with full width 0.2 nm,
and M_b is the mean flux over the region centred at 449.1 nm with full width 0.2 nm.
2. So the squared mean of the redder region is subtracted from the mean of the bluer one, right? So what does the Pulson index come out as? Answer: -70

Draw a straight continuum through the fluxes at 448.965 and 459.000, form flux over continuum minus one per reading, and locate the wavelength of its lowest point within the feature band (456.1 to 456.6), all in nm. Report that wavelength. 456.155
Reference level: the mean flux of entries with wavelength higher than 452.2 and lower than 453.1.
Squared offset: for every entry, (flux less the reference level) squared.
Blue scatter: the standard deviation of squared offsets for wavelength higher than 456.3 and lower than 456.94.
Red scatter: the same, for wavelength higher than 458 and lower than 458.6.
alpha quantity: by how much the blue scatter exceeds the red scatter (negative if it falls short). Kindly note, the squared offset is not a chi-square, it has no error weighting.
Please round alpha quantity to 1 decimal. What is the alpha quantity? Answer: -0.4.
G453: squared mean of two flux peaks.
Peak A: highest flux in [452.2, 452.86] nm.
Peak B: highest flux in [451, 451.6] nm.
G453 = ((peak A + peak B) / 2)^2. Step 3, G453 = 89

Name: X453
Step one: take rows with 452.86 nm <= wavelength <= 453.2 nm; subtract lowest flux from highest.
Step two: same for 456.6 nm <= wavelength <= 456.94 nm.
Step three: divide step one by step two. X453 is 2.1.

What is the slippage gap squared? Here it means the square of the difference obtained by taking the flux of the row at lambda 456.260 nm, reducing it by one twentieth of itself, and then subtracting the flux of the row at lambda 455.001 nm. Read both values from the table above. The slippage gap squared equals 1.1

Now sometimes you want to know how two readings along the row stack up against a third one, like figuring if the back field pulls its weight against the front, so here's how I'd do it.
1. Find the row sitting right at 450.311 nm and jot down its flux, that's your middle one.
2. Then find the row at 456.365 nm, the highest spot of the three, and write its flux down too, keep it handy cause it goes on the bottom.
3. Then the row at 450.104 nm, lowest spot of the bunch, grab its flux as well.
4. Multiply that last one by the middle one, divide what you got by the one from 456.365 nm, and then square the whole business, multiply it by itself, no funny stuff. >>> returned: 64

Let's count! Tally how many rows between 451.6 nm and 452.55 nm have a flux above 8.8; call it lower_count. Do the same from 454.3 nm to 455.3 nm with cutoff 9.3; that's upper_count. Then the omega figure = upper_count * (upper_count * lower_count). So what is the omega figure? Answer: 24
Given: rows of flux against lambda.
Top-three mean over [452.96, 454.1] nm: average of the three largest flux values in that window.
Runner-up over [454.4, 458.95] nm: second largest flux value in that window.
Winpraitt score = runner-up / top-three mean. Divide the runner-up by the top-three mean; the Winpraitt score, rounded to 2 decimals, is 1.05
